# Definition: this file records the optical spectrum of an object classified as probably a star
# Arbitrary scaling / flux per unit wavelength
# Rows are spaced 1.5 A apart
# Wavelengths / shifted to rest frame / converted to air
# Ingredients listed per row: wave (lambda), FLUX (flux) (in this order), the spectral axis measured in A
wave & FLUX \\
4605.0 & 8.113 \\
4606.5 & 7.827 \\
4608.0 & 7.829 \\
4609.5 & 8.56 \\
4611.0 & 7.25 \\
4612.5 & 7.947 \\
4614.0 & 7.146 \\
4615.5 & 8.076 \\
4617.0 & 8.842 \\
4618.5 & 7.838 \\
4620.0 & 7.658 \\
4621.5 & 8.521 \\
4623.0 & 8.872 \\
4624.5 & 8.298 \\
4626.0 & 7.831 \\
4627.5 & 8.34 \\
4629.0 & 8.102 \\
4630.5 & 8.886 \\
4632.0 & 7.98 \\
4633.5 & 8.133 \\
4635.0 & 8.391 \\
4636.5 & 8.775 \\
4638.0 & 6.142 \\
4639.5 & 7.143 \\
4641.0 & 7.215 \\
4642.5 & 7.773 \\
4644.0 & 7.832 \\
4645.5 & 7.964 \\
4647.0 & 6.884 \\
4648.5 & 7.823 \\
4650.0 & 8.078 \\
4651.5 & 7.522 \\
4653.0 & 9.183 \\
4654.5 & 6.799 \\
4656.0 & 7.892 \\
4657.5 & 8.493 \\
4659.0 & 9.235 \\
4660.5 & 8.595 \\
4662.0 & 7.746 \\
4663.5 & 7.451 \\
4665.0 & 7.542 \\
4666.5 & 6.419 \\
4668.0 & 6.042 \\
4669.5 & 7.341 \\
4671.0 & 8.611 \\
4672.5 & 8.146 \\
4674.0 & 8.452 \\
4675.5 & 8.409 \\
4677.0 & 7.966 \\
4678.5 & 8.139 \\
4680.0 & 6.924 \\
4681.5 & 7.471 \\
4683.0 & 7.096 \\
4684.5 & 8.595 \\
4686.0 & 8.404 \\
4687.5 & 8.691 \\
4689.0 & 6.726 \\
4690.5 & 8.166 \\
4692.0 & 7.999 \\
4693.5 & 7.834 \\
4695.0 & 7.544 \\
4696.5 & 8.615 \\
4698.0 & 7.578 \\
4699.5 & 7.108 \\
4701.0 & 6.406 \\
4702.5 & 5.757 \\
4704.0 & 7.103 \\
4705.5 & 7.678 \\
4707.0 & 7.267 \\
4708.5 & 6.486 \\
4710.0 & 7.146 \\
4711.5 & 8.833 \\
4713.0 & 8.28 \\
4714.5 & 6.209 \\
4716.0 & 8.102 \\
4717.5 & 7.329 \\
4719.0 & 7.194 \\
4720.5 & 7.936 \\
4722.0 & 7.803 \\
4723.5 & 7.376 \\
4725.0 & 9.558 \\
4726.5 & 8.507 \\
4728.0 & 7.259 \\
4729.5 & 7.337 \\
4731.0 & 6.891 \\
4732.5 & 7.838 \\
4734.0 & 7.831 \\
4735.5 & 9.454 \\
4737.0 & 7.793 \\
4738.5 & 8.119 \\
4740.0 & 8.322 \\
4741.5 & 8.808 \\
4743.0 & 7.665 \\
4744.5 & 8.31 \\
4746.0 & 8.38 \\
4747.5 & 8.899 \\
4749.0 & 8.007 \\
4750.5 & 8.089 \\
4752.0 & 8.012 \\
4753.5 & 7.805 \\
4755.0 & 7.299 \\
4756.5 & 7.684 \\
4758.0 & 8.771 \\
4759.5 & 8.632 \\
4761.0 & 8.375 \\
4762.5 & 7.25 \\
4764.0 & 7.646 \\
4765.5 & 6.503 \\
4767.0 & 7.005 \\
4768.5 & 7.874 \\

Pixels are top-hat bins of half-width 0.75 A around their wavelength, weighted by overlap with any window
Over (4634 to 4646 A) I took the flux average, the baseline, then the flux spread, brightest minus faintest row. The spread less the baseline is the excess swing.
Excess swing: -5.02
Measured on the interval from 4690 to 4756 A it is -3.97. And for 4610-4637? -6.42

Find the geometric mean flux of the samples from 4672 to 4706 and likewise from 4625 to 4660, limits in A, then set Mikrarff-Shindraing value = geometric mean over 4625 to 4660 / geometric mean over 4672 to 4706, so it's 1.03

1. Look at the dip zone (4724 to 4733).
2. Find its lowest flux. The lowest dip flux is 6.891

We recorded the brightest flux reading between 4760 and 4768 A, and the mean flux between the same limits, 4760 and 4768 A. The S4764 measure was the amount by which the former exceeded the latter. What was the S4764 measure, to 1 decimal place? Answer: 1.0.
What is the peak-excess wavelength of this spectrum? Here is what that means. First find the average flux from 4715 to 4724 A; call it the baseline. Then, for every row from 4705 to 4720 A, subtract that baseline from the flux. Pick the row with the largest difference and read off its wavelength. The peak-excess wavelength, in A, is 4711.5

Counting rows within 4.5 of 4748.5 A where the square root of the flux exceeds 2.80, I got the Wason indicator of 6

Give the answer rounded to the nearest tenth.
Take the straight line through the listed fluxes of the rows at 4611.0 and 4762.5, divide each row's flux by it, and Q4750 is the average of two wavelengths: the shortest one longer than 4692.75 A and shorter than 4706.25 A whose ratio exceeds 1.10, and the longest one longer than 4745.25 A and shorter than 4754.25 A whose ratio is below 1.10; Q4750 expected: 4725.0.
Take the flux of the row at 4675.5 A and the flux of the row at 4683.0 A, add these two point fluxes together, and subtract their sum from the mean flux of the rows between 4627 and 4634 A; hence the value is -7.2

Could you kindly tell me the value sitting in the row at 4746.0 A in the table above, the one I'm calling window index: 8.38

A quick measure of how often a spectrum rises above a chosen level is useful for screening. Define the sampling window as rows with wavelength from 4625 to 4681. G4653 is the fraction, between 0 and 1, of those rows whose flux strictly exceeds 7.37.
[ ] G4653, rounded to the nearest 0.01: 0.76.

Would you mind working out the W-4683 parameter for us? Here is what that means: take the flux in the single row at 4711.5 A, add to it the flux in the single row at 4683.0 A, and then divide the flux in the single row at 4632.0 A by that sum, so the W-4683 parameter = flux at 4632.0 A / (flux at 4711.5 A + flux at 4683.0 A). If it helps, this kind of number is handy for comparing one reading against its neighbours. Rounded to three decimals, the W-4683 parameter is 0.501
